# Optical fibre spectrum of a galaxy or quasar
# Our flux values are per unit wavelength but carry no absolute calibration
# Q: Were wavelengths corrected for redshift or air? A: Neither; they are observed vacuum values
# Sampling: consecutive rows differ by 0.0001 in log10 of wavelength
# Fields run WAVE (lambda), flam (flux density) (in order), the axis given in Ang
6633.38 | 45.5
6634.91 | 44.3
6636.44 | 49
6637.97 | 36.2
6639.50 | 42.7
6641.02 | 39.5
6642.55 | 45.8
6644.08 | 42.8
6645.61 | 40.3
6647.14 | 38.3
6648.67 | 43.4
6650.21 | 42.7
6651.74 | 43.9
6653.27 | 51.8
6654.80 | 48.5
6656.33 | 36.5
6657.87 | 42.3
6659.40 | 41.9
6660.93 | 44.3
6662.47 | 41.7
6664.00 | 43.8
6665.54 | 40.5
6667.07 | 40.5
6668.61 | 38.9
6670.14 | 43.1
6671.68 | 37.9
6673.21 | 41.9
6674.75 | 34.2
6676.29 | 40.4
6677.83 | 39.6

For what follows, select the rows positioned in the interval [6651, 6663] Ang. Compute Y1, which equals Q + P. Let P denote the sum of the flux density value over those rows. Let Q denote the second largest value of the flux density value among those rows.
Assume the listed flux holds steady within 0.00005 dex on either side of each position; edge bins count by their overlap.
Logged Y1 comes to 399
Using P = 351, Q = 48.5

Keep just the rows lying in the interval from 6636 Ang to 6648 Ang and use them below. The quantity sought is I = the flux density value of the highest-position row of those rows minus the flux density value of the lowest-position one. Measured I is -11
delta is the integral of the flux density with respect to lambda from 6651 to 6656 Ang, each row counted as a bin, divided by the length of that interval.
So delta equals 47.1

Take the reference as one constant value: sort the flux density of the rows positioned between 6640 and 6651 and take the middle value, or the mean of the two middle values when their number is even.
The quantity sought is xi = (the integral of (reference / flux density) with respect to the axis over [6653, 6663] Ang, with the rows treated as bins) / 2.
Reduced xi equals 5.0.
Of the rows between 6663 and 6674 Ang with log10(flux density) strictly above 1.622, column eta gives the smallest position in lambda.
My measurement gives 6664.00 Ang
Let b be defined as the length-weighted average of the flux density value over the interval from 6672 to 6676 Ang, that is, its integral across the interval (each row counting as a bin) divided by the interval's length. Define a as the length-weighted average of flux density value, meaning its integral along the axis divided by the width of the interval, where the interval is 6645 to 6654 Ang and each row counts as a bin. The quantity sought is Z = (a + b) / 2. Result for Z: 40.9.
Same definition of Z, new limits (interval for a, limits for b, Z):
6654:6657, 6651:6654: 45.4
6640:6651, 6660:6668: 42.0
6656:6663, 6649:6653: 42.9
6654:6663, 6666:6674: 41.5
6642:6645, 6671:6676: 41.1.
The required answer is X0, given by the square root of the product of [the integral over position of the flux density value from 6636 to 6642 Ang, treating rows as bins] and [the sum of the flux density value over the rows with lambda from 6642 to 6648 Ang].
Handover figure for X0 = 204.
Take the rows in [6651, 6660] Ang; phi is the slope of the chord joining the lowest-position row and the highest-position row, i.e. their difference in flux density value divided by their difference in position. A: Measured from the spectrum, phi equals -0.3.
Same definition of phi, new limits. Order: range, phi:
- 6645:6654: 1.5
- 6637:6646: 0.5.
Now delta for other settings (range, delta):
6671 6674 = 40.0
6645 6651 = 41.2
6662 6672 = 41.0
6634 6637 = 46.4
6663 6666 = 42.3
